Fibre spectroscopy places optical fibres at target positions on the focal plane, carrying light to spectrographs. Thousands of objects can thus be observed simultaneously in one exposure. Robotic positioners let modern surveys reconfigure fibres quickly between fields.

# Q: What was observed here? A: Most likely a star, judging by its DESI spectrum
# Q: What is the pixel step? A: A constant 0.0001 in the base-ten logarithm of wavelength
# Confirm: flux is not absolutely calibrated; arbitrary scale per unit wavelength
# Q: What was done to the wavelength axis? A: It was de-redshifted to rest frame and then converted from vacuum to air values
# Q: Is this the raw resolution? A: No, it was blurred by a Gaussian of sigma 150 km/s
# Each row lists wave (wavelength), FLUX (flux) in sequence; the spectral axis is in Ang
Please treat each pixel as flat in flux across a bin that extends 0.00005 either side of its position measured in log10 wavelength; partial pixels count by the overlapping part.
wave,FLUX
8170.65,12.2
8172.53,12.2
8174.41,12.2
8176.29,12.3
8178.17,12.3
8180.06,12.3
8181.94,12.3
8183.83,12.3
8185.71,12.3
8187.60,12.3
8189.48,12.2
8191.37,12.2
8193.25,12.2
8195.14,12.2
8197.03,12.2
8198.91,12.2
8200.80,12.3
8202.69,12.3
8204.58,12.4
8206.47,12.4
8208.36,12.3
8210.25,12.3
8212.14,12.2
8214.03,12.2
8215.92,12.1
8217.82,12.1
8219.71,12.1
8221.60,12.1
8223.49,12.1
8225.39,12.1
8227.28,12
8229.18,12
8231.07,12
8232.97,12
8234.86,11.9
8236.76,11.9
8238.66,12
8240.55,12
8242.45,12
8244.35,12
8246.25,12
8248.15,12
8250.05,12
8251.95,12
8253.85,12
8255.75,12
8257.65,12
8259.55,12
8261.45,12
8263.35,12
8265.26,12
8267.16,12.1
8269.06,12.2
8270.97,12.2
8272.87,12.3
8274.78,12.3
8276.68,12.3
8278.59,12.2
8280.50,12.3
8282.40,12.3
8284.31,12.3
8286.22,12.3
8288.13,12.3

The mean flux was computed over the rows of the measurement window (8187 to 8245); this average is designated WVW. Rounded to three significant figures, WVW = 12.1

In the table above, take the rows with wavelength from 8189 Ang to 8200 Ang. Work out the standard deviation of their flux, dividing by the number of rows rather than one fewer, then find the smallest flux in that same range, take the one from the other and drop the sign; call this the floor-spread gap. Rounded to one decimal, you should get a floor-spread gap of 12.2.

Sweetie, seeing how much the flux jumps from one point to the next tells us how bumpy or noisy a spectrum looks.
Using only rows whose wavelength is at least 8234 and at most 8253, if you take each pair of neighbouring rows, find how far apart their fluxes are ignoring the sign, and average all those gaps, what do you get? 0.011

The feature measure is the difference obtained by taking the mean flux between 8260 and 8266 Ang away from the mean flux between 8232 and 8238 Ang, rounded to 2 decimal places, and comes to -0.07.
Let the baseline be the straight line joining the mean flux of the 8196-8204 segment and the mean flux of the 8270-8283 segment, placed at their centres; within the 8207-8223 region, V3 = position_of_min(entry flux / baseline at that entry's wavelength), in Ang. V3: 8221.60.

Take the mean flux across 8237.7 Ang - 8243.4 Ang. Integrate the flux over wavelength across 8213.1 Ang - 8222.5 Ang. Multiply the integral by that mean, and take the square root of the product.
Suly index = 37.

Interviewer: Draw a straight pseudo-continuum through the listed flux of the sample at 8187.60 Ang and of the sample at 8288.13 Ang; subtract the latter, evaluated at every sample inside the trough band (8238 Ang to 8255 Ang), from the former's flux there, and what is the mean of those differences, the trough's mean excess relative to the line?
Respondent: -0.300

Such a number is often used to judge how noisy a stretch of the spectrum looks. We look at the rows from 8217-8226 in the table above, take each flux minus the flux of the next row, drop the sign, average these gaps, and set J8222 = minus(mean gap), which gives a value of 0.00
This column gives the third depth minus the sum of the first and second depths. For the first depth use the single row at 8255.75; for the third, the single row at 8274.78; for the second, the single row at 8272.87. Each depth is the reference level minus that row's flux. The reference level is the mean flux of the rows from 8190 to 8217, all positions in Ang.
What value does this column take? -0.25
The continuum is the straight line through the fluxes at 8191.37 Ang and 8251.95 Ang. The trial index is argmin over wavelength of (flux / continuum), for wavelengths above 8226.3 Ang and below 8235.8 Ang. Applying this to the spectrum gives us 8234.86 Ang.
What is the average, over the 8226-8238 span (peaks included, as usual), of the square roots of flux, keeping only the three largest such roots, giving 3.46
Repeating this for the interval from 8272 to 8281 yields 3.51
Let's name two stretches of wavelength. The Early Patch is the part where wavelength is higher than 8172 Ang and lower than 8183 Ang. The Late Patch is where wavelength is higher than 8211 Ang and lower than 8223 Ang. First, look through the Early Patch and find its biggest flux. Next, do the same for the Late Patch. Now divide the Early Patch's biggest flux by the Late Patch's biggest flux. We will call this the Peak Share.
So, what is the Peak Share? 1.01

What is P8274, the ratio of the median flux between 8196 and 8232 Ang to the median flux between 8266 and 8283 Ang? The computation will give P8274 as 0.99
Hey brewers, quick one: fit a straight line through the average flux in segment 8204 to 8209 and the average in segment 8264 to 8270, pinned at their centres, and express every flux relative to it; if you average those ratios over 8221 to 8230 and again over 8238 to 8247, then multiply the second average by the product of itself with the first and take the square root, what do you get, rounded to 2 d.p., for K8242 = 0.97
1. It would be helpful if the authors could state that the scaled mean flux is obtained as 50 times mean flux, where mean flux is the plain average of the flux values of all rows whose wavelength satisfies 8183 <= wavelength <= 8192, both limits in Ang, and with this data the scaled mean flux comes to 613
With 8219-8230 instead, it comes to 603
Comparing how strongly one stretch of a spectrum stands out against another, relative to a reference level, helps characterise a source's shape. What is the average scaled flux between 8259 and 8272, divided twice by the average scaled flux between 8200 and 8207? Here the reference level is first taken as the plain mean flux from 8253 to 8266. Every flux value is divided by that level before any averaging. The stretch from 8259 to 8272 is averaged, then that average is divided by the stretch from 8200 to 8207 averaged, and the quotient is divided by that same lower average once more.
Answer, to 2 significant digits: 0.95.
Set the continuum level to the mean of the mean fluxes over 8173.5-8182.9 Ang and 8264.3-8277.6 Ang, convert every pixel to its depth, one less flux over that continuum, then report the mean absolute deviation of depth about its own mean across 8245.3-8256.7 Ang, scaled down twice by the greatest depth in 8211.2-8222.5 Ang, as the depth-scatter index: 0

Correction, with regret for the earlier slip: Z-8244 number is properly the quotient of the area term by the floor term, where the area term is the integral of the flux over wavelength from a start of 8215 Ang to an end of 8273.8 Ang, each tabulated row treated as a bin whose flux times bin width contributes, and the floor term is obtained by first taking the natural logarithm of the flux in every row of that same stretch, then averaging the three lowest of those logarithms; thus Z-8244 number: 286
